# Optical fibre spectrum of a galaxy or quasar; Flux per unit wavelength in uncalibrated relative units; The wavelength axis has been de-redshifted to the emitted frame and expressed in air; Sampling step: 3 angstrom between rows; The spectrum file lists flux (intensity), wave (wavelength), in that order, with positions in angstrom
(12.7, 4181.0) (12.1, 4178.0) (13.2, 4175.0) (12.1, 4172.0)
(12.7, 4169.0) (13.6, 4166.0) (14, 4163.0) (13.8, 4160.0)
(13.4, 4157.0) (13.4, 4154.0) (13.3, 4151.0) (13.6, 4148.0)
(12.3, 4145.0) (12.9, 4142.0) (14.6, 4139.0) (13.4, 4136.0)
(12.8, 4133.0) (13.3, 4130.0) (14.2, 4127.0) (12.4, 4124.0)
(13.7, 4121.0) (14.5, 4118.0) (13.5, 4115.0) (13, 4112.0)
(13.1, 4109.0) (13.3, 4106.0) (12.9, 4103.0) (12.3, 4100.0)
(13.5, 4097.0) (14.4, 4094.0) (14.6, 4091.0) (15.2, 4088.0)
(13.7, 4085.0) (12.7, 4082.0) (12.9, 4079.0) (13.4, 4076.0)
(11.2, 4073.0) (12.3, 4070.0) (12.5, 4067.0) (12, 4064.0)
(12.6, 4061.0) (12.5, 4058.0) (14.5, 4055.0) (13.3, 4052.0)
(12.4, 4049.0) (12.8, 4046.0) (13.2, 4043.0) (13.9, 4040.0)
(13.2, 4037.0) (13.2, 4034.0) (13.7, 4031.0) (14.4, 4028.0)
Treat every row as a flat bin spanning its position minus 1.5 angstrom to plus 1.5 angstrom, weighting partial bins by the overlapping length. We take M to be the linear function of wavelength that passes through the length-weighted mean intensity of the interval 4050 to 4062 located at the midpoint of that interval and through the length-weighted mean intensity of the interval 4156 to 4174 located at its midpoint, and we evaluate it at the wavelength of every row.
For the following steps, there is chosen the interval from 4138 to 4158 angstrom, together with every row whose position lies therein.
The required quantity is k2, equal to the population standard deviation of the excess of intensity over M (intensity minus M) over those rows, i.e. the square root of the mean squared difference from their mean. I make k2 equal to 0.65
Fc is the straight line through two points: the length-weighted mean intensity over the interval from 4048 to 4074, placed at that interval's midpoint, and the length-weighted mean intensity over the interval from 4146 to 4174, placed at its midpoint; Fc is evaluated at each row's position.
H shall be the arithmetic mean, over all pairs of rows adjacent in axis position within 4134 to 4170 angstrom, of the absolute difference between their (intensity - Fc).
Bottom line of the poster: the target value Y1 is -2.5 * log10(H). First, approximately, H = 0.65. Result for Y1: 0.47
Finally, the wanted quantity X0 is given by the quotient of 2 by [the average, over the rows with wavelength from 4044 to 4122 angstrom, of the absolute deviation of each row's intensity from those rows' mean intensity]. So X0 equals 2.8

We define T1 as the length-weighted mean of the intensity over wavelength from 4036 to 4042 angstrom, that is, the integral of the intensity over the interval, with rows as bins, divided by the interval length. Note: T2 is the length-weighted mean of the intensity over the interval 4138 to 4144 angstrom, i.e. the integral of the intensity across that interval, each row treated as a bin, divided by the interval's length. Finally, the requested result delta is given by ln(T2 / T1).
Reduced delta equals 0.00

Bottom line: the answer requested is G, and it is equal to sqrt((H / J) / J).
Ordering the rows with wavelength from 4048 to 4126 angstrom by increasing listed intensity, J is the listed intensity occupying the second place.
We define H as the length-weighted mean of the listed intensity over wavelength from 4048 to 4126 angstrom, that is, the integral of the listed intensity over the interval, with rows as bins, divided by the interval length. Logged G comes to 0.303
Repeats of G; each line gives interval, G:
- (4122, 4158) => 0.294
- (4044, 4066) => 0.289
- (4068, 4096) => 0.297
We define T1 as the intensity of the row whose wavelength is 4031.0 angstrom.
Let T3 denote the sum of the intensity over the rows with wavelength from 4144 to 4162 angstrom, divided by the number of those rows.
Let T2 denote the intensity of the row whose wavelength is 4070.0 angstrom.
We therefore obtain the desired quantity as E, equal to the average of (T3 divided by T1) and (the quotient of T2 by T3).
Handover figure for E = 0.95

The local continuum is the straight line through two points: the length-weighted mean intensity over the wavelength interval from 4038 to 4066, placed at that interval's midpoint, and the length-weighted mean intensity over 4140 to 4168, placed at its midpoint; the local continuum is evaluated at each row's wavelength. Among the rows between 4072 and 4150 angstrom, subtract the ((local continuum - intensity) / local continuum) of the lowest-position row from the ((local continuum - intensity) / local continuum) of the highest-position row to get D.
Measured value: -0.16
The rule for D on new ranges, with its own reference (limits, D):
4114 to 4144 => 0.05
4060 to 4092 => -0.14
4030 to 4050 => 0.11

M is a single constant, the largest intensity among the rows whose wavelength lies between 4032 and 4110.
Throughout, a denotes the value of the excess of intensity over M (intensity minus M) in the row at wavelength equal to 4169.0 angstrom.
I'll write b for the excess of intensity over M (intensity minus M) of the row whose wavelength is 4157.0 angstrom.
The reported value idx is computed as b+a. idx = -4.3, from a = -2.50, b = -1.8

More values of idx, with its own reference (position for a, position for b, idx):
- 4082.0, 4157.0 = -4.3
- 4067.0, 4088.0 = -2.7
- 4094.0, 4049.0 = -3.6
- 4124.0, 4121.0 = -4.3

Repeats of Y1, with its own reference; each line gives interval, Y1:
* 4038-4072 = 0.38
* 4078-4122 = 0.45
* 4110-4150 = -0.02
